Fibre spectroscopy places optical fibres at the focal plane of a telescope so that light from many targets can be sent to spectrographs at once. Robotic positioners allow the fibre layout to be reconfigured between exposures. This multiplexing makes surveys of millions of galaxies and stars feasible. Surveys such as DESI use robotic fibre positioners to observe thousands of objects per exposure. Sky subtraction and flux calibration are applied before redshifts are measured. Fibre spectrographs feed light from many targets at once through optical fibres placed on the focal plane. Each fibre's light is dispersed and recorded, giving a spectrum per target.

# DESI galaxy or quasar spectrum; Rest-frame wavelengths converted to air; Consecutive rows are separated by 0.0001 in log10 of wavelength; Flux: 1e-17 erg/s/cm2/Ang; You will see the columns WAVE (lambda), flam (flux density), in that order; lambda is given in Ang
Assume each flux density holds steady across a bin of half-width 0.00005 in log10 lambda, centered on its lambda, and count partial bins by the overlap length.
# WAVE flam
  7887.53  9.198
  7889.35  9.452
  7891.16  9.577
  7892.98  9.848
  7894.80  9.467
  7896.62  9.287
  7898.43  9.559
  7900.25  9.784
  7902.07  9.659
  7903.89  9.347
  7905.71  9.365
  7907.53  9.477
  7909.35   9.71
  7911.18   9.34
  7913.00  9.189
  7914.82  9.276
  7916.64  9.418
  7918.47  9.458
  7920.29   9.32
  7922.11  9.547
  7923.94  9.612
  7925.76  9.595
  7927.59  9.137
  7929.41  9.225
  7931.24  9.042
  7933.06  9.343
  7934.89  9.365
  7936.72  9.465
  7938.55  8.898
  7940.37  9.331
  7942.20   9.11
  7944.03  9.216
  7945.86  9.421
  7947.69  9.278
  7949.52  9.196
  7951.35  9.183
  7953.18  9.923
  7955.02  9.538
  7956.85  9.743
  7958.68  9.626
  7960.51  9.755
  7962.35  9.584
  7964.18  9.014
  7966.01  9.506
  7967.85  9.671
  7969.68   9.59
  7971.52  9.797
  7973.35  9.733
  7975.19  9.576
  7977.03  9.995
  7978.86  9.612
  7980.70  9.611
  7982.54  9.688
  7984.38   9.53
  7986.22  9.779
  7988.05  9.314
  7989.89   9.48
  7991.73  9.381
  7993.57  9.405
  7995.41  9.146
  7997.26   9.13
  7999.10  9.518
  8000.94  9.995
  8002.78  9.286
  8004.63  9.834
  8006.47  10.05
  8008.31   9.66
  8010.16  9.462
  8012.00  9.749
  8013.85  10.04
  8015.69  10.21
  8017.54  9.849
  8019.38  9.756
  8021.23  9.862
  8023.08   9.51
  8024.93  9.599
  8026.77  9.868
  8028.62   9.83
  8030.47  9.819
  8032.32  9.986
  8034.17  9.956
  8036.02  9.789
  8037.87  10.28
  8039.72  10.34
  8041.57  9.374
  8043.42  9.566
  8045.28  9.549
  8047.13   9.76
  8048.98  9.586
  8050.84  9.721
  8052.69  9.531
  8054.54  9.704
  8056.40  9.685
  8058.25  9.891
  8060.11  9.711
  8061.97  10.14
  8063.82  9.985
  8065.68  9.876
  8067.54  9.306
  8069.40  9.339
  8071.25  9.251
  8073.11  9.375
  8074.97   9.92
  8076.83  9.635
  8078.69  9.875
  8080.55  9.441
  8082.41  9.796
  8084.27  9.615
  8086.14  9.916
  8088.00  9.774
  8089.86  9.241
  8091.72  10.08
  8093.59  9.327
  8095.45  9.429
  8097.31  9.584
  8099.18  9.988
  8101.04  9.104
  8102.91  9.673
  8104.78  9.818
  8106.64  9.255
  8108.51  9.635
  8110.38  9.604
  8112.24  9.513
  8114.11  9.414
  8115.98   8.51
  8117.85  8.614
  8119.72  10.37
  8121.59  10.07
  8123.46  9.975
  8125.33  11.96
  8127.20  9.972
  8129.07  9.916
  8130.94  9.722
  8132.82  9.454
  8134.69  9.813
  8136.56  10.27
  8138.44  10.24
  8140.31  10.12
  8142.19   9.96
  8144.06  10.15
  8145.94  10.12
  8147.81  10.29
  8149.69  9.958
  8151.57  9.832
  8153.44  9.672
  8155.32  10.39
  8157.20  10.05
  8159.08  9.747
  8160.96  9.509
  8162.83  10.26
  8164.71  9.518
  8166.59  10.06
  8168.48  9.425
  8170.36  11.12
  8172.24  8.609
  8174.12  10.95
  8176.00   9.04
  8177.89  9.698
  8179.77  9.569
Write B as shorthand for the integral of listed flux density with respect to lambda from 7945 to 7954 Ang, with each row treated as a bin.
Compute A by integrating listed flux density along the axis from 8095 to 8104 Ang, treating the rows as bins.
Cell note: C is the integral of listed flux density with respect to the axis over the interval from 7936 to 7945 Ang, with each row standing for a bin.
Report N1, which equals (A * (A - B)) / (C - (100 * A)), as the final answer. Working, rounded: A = 86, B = 85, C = 82.8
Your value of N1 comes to -0.015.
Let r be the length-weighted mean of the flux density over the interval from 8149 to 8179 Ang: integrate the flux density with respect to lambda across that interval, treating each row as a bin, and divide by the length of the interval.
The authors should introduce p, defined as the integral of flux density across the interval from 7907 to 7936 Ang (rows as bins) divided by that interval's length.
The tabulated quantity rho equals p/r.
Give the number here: 0.95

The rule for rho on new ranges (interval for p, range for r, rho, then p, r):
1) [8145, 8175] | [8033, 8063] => 1.02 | 10.0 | 9.8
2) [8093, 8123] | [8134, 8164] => 0.95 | 9.5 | 10.0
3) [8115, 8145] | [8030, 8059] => 1.02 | 9.9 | 9.8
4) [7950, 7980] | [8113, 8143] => 0.97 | 9.6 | 9.9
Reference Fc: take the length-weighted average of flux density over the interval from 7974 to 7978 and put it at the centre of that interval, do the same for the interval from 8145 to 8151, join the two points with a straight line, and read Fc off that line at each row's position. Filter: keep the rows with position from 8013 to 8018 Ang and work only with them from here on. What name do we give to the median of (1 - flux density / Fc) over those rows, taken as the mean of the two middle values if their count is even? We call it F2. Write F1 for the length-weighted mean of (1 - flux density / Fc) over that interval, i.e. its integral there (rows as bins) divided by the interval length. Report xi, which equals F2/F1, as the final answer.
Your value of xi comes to 1.0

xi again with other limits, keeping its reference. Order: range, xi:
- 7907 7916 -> 1.2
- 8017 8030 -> 0.4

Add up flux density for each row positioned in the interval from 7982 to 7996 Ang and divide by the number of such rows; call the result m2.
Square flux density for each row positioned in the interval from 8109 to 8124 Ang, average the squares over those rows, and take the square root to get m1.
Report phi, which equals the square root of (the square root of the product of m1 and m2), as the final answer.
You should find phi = 3.08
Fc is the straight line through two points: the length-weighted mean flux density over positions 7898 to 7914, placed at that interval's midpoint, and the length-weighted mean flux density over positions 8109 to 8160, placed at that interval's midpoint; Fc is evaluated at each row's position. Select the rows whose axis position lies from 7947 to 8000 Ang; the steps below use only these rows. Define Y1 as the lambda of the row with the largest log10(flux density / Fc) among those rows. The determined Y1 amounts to 7977.03 Ang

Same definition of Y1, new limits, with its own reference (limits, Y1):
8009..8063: 8039.72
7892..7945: 7892.98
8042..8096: 8061.97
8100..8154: 8125.33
